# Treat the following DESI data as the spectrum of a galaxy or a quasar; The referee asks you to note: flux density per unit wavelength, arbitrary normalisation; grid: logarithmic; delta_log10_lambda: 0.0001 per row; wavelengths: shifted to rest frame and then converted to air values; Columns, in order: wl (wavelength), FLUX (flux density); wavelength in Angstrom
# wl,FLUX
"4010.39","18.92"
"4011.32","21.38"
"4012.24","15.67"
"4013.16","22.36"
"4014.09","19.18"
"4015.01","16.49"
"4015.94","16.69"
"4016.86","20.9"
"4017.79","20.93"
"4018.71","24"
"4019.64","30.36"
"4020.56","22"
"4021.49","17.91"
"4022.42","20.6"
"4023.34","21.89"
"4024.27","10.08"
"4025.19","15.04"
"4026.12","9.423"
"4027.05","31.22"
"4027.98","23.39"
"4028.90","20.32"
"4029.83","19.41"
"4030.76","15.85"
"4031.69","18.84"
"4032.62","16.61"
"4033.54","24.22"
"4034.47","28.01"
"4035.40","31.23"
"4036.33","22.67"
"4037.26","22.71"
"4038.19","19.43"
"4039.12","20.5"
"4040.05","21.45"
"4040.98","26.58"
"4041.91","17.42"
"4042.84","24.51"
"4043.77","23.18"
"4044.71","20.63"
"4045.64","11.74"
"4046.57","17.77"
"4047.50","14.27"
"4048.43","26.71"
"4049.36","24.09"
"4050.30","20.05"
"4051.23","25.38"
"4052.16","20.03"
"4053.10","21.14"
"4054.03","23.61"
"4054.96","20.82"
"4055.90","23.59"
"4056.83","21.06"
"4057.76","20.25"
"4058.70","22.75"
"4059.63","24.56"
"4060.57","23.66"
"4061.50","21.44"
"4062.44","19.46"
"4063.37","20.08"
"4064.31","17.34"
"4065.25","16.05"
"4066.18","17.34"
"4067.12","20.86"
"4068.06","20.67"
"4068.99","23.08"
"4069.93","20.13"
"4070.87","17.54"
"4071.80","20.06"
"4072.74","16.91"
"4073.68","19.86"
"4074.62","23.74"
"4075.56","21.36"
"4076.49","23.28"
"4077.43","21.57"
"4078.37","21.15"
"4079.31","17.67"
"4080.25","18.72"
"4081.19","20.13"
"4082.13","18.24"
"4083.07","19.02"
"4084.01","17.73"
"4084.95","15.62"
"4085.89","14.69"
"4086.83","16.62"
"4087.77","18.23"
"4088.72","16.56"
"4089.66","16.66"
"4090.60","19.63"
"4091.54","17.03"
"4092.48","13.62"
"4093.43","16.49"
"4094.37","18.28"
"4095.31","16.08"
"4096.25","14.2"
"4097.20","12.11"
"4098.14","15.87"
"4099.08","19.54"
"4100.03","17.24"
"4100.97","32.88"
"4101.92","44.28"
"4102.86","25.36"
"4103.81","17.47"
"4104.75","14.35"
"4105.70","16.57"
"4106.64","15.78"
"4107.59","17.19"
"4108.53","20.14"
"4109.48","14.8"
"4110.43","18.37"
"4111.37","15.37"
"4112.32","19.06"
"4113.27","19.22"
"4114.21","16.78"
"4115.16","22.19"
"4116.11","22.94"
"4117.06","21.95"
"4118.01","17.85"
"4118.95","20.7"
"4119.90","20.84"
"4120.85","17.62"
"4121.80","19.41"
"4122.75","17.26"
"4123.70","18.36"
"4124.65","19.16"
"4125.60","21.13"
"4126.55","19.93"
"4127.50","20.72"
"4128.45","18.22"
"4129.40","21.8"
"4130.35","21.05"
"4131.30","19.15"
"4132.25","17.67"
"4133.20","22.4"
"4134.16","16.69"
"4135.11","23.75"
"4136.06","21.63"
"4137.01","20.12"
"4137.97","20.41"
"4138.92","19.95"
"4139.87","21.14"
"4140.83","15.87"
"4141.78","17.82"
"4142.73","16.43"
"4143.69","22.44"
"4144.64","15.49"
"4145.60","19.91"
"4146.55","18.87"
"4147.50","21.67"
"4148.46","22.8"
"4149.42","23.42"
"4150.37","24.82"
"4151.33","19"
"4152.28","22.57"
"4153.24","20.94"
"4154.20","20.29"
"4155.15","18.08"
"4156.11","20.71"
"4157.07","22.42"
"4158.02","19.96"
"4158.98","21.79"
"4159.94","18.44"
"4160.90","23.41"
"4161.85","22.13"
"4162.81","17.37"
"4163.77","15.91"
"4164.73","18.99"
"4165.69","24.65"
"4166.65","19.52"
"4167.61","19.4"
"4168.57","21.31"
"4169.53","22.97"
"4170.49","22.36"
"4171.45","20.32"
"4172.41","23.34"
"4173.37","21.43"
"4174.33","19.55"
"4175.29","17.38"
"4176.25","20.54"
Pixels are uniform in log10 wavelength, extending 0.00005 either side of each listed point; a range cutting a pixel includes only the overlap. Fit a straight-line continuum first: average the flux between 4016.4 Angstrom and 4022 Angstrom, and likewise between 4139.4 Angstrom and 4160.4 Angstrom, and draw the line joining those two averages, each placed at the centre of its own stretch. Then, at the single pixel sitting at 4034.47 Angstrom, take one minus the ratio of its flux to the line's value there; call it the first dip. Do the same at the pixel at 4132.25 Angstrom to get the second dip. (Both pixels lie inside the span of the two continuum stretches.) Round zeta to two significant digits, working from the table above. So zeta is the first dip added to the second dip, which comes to -0.11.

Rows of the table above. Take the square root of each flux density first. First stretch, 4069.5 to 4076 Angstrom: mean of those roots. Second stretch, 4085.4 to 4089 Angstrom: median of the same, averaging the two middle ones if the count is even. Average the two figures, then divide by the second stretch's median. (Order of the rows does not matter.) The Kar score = 1.05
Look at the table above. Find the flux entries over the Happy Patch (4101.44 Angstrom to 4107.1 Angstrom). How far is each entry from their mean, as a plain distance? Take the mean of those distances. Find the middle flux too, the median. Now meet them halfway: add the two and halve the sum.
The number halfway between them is 12.7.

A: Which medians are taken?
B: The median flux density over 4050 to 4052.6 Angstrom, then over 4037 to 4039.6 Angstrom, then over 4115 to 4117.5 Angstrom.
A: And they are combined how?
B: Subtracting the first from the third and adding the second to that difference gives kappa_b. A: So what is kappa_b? 22.6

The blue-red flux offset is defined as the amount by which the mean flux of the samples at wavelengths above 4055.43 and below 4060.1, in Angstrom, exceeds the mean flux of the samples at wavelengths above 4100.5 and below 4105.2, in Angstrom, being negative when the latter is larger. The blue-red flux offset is -4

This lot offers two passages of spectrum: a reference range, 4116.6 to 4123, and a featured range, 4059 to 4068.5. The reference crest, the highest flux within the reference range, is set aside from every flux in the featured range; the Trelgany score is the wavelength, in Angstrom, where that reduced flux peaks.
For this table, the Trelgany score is 4059.63 Angstrom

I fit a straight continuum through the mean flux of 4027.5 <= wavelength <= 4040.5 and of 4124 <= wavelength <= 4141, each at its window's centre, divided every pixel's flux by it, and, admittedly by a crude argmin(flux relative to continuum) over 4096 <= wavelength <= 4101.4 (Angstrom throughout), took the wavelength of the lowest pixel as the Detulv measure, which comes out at 4097.20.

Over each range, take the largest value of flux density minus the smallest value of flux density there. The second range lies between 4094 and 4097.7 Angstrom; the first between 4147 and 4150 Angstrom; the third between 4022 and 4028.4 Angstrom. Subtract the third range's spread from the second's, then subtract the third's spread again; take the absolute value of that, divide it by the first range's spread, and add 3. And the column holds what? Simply 24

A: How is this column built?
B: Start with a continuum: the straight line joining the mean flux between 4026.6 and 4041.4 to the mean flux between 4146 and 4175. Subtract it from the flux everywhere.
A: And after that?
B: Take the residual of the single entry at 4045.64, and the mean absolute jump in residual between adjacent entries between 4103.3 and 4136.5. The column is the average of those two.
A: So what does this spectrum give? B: -4.1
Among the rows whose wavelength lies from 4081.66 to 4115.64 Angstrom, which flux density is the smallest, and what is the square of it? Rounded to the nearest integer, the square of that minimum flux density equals 147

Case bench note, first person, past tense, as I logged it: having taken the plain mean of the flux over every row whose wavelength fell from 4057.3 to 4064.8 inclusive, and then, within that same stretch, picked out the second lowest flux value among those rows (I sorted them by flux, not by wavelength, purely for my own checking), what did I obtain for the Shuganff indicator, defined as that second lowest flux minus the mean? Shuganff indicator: -1.7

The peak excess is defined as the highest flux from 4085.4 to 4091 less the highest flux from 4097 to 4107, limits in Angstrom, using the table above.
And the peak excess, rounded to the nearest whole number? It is -25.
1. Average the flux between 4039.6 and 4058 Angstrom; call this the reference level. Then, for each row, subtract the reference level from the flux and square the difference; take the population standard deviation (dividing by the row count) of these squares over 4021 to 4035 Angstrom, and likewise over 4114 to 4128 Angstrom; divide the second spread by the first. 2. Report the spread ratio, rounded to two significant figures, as 0.14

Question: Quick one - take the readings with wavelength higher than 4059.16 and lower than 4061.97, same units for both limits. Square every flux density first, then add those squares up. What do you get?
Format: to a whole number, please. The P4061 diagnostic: 1623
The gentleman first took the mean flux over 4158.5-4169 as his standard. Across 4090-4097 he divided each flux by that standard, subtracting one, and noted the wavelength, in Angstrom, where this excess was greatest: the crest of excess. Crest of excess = 4090.60 Angstrom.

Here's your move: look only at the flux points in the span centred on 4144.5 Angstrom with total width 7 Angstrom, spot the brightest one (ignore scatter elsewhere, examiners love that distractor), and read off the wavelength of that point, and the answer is 4143.69 Angstrom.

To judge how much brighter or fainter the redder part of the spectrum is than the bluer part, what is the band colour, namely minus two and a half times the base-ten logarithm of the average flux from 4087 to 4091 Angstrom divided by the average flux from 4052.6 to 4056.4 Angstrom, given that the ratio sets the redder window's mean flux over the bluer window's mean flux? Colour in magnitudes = 0.25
